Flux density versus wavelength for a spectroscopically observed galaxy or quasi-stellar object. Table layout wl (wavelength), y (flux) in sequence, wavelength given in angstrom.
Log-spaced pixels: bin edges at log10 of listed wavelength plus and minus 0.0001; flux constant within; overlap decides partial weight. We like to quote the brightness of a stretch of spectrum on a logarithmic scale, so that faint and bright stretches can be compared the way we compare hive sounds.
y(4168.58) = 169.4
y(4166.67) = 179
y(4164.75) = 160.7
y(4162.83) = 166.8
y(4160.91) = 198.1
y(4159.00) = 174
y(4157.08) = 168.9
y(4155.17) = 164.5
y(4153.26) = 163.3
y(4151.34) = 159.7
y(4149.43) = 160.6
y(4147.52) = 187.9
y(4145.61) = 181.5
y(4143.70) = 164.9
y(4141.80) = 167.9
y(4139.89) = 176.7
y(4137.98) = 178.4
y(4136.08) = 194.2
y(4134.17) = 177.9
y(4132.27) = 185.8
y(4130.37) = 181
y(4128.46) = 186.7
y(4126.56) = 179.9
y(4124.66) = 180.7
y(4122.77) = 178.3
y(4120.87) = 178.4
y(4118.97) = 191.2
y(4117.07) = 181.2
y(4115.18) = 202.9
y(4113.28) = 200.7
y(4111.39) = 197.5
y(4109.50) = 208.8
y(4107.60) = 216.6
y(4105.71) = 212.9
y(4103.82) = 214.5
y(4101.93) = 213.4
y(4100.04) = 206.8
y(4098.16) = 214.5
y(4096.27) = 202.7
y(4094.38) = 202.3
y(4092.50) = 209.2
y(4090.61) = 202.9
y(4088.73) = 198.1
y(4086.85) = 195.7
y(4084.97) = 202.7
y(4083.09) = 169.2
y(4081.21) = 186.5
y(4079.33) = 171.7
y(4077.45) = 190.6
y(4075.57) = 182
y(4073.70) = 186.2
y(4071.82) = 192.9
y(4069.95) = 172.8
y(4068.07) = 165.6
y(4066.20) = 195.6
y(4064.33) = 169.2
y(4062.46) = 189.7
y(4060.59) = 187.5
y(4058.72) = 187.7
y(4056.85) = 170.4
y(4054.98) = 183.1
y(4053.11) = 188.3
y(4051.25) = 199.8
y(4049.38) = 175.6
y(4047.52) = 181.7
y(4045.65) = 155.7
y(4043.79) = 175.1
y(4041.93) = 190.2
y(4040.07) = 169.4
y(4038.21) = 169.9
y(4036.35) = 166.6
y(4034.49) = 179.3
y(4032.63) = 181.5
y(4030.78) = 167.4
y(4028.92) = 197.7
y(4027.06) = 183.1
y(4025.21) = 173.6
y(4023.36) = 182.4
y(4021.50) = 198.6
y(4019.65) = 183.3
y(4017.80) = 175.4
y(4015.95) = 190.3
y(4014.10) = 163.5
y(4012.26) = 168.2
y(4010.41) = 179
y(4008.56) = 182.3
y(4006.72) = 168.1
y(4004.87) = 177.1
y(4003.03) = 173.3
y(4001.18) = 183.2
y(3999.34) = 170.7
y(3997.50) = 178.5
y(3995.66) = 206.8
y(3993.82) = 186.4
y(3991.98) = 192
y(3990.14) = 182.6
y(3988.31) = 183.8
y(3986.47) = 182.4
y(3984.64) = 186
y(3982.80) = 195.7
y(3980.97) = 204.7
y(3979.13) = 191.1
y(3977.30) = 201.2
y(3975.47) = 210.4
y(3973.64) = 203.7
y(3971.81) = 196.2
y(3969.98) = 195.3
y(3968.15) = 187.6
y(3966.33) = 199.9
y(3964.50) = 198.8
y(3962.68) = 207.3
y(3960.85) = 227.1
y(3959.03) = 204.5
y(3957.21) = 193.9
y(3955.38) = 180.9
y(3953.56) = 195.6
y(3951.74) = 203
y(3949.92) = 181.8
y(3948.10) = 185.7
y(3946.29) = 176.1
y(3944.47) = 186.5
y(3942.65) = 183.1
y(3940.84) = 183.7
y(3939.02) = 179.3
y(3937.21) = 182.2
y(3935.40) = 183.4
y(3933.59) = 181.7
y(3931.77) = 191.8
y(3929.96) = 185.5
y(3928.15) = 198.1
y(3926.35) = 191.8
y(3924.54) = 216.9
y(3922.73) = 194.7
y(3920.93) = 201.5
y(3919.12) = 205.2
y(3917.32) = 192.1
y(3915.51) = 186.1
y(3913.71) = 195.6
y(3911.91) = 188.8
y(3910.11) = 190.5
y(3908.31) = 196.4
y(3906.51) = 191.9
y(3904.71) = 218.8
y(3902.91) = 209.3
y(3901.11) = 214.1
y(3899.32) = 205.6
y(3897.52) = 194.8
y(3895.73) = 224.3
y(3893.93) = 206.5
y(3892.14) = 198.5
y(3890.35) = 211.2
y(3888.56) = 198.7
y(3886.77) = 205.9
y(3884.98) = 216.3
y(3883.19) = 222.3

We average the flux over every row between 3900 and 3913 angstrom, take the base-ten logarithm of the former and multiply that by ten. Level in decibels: 23.0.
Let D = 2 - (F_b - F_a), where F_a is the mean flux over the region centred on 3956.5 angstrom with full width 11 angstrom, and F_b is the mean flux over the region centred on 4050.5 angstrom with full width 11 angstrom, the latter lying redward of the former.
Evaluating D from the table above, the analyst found 22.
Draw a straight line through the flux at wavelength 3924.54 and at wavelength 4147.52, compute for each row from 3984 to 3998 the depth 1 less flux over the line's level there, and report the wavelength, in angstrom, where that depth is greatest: 3997.50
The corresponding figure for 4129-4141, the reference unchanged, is 4139.89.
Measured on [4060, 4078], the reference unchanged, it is 4068.07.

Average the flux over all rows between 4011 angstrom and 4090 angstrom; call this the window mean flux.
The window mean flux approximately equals 181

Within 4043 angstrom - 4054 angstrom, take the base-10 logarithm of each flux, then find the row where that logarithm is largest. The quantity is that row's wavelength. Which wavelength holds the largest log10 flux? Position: 4051.25 angstrom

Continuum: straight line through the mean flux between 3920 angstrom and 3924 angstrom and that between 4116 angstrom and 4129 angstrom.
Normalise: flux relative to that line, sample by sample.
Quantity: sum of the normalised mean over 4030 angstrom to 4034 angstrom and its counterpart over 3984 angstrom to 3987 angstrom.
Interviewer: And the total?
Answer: 1.87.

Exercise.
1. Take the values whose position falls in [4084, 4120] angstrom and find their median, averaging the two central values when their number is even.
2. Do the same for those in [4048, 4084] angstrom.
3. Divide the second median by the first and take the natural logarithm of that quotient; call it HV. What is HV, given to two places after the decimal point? -0.09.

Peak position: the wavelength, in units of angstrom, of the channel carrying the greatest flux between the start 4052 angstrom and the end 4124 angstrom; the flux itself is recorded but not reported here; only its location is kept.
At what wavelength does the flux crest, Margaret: 4107.60 angstrom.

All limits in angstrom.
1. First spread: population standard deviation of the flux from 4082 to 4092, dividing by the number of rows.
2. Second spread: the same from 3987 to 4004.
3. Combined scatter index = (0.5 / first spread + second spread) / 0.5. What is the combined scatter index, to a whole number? 20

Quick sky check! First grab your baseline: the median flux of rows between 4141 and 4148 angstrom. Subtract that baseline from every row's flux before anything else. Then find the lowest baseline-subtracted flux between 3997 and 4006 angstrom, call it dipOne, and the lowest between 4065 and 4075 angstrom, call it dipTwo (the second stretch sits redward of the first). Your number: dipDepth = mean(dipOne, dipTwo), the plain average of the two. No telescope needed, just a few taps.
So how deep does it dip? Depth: -7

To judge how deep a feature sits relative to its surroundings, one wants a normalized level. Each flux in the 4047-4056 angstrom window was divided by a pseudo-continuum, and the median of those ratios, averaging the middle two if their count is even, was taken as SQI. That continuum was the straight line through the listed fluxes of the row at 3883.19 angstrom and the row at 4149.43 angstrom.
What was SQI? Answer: 1.00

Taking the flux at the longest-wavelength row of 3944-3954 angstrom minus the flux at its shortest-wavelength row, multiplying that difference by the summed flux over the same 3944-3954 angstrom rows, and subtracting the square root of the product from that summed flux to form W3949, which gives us 1027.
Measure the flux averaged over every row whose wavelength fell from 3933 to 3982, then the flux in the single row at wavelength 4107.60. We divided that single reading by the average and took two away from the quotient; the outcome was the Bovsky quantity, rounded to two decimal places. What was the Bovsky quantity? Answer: -0.88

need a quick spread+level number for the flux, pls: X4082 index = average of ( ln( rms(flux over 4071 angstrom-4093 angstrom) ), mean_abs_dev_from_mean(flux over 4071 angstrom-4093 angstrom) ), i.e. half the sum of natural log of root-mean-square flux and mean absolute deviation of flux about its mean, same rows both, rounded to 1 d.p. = 7.4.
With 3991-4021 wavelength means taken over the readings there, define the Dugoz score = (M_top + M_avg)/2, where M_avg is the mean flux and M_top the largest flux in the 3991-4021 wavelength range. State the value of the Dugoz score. 193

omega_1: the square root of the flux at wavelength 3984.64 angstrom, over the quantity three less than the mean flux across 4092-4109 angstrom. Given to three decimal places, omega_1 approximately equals 0.066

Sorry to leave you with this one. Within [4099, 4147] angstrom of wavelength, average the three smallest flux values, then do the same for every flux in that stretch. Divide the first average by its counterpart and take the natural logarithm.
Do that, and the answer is -0.11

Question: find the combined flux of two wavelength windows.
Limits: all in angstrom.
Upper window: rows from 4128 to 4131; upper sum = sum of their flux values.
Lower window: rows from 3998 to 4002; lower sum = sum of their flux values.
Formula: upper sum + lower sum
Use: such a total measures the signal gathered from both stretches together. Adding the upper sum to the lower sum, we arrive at 722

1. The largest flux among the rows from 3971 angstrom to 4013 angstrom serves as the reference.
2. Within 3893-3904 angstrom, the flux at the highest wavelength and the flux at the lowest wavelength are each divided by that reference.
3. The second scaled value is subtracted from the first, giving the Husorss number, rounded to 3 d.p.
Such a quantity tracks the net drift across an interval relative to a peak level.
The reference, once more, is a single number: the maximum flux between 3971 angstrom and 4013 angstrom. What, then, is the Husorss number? 0.013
